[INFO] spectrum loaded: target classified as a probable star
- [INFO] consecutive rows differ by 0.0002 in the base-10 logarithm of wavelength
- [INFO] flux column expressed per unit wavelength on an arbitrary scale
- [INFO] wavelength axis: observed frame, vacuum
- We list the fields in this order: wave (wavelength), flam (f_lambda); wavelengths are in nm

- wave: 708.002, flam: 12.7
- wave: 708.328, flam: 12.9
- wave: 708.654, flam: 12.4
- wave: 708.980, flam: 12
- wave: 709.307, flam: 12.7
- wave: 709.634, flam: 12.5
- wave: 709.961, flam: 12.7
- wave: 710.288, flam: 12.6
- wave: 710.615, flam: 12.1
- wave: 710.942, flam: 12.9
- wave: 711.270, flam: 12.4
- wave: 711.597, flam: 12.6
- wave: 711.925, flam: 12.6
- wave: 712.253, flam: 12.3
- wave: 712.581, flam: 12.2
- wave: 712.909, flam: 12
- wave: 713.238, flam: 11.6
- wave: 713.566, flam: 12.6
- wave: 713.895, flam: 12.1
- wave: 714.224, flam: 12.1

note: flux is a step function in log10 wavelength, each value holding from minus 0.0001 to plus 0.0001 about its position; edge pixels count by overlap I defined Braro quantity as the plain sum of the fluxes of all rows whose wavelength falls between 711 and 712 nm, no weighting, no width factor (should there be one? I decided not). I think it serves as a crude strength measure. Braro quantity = 38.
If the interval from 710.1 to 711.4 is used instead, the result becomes 50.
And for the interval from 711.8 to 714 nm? 85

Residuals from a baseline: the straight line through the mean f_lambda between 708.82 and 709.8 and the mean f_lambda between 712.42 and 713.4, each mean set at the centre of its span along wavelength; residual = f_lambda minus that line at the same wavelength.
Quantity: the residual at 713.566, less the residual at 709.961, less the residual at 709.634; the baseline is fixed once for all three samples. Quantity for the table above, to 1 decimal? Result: 0.2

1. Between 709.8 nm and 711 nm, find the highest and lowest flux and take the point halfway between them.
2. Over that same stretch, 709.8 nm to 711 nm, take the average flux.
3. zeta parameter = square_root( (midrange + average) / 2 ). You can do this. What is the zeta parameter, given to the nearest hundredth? 3.54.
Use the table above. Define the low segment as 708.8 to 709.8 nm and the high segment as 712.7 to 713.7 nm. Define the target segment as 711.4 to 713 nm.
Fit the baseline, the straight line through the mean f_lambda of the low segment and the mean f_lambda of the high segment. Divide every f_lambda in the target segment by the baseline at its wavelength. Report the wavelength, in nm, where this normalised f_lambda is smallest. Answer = 712.909 nm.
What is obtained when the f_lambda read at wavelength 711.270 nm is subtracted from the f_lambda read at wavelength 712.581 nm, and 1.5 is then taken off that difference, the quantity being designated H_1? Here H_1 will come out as -1.70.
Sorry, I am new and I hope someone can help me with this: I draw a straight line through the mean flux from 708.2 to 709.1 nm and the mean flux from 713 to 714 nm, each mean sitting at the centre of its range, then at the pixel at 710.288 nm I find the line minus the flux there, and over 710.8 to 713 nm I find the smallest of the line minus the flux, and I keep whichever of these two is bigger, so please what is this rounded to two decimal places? -0.28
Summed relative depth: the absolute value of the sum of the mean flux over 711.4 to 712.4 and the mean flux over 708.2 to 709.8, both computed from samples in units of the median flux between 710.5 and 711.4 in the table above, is 2.02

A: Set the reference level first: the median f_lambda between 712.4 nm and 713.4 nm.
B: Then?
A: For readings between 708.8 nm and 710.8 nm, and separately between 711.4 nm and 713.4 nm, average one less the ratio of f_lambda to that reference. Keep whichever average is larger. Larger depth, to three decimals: -0.018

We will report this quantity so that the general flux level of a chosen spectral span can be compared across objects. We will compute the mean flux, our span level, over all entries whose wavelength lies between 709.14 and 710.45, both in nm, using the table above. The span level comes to 12.6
